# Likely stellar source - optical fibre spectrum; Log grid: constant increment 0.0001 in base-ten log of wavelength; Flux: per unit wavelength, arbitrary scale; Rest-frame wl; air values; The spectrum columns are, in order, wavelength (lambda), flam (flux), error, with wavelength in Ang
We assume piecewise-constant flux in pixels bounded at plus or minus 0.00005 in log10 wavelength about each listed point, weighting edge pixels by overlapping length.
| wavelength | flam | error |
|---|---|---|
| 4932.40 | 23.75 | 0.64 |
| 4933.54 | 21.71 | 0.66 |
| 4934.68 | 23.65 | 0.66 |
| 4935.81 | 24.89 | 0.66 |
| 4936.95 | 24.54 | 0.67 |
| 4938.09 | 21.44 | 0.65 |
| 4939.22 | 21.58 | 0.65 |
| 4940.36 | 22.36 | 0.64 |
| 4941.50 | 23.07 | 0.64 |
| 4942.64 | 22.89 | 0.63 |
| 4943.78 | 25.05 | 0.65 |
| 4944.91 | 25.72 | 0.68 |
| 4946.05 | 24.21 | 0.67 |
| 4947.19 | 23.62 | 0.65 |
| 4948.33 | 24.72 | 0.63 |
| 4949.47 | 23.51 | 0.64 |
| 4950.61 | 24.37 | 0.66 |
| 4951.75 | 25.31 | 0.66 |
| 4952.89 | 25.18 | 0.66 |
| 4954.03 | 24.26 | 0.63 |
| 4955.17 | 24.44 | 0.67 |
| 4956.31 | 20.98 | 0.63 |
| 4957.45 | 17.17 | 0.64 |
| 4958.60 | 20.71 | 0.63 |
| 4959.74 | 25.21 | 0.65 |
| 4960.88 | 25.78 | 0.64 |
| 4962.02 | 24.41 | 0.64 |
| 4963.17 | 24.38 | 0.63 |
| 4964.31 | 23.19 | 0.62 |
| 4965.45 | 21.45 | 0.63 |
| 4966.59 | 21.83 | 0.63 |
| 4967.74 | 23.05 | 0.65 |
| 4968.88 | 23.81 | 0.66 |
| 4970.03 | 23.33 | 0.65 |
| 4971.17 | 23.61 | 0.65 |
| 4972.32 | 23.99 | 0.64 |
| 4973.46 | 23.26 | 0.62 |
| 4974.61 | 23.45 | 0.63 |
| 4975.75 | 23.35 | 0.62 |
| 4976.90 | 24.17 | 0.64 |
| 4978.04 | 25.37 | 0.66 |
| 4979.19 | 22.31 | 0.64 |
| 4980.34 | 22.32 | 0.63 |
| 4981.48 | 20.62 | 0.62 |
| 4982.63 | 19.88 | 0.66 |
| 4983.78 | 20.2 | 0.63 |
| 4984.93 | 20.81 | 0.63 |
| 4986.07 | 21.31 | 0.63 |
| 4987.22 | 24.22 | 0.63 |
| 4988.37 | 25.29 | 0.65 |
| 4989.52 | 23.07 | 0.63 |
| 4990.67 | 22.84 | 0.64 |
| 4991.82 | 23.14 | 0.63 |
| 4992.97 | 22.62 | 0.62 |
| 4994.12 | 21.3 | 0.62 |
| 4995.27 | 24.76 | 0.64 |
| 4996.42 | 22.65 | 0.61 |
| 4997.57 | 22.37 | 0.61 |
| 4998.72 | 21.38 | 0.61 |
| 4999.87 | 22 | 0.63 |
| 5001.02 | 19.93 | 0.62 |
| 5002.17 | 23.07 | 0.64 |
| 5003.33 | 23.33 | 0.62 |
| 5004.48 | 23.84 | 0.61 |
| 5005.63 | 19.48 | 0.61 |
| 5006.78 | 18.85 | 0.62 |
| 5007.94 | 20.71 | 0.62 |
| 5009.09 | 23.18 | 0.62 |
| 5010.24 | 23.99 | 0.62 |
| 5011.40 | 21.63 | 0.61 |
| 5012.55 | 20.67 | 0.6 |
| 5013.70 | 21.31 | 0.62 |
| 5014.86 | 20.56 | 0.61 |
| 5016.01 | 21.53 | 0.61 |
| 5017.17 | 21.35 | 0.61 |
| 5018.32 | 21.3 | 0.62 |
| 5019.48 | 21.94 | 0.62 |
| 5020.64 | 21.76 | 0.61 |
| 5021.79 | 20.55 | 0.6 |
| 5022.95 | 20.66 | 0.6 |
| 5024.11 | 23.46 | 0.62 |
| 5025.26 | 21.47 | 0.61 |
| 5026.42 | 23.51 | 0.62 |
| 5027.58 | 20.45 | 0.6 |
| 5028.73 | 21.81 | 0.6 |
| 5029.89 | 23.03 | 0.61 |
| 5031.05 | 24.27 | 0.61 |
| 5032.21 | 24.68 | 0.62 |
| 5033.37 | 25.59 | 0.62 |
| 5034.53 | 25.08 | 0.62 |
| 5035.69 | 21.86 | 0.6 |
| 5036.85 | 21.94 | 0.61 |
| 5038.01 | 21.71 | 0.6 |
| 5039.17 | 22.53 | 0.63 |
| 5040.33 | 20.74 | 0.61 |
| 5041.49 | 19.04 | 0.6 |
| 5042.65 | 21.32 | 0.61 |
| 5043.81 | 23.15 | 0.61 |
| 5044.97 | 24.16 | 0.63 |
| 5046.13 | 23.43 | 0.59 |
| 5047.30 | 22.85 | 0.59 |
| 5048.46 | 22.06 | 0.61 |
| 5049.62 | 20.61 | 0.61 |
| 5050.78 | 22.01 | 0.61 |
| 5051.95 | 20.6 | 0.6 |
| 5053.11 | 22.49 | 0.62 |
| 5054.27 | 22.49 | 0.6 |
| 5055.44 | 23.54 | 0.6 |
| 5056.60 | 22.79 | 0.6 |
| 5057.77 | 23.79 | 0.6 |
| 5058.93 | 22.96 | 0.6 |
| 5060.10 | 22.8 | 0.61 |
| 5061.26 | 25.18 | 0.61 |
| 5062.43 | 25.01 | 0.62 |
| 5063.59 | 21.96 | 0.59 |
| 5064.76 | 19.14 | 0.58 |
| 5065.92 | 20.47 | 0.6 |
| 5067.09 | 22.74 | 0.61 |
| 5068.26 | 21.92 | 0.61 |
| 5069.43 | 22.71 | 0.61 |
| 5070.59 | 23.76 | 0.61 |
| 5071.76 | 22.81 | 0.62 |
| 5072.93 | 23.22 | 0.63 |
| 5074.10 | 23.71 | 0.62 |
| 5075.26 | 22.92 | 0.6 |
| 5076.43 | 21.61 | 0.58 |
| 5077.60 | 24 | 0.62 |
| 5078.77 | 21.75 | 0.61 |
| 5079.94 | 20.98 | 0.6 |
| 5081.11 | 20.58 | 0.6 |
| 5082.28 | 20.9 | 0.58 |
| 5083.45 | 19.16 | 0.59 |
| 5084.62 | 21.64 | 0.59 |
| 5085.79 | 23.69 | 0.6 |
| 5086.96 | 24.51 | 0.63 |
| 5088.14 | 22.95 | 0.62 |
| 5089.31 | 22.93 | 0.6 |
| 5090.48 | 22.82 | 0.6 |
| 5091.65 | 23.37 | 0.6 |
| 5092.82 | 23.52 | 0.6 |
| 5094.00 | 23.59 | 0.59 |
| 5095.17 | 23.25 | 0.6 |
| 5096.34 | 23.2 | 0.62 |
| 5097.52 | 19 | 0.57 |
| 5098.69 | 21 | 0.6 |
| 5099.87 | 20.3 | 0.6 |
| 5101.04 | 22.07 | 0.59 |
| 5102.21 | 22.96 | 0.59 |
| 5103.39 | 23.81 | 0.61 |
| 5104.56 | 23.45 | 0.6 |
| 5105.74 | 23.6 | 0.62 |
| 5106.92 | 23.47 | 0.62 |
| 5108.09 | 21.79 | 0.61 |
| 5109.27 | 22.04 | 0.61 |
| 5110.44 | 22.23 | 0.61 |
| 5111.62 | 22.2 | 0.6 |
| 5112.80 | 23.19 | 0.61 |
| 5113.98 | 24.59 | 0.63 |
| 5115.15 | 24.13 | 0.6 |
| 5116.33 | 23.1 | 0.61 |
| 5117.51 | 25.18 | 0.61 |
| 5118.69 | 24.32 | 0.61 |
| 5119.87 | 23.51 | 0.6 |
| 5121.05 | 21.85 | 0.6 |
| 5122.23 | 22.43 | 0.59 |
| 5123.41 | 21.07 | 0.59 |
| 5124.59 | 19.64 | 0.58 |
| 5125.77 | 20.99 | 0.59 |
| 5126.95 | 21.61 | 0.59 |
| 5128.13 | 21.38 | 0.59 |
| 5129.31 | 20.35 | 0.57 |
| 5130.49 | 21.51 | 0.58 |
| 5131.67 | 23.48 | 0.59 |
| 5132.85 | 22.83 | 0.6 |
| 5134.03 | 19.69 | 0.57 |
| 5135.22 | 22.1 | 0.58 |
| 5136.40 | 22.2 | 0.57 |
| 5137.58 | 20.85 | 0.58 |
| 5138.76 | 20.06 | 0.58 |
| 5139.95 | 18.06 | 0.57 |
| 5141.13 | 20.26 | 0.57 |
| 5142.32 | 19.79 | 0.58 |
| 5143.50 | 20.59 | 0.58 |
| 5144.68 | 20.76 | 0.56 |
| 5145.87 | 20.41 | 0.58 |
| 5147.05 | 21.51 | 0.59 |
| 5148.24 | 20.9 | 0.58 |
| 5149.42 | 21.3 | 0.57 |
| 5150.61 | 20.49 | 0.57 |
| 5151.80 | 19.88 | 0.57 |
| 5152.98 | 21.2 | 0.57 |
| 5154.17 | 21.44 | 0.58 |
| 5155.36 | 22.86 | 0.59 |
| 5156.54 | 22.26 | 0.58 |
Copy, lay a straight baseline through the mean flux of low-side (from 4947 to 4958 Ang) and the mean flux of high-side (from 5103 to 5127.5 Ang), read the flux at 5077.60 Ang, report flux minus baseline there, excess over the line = 1.1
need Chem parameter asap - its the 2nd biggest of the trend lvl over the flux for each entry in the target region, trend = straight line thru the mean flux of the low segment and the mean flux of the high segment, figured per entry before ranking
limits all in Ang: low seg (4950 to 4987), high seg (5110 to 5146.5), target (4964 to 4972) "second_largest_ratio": 1.05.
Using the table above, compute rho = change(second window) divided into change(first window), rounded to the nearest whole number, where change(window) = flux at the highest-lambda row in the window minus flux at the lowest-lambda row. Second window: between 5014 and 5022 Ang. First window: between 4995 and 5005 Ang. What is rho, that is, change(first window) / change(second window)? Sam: 92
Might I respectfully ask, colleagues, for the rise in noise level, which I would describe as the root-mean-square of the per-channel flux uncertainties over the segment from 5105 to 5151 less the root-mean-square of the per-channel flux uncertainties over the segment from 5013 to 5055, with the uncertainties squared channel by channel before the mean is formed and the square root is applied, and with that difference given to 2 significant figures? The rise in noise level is -0.019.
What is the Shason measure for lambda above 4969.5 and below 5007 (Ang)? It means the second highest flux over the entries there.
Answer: 25.29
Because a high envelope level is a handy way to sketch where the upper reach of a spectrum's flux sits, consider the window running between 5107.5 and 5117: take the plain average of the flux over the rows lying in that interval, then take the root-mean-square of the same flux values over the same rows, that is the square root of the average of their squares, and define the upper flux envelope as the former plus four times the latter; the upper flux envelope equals 115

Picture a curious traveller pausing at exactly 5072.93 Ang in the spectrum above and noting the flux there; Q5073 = 23.22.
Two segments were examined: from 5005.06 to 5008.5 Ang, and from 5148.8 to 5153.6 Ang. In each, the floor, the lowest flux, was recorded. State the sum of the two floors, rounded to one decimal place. 38.7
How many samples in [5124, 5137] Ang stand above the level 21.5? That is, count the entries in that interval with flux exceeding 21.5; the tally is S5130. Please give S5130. 6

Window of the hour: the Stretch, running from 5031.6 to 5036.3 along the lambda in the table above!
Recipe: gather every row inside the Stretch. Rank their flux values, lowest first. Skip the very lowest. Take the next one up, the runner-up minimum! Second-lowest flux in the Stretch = 24.68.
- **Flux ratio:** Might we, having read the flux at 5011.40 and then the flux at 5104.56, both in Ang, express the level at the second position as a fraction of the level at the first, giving 1.08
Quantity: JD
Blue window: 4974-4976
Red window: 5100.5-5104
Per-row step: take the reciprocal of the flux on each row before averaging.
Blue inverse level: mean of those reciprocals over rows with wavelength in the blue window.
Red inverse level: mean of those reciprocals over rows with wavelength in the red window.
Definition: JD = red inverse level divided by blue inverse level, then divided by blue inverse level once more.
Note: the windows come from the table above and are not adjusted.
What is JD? 23.9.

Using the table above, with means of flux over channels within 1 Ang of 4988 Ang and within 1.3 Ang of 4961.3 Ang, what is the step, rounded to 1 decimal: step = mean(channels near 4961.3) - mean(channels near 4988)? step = 0.3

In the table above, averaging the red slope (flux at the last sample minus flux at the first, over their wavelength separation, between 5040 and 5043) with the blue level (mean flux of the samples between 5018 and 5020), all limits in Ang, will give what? 10.9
